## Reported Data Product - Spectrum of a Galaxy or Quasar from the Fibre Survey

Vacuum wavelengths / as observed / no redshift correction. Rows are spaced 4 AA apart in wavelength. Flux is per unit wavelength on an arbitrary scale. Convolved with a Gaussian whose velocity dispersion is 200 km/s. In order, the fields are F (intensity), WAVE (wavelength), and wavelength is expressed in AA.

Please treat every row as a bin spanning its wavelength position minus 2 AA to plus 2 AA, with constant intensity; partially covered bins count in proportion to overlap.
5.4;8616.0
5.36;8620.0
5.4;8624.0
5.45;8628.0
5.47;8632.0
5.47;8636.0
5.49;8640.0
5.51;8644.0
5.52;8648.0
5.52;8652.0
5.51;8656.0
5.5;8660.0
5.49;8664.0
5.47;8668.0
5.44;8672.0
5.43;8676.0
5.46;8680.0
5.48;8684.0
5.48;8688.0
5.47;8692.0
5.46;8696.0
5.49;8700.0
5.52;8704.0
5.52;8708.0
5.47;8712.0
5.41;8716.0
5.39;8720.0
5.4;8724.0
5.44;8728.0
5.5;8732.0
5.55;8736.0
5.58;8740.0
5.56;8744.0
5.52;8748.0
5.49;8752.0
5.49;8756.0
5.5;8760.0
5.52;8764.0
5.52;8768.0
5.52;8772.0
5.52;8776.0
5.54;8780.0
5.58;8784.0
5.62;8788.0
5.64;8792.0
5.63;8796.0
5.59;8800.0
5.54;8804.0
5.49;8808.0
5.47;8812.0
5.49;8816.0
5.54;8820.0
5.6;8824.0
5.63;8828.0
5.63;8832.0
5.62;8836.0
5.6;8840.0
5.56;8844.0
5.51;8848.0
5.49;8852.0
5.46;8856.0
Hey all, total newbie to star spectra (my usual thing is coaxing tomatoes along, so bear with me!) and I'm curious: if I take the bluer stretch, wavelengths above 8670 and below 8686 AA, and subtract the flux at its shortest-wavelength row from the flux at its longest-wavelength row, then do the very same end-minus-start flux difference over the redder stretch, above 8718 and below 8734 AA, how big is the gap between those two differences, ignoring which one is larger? 0.07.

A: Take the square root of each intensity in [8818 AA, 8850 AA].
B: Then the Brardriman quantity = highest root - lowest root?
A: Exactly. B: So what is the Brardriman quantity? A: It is 0.025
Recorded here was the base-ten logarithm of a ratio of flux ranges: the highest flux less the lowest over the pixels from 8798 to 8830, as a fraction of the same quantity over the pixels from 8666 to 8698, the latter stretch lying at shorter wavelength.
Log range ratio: 0.51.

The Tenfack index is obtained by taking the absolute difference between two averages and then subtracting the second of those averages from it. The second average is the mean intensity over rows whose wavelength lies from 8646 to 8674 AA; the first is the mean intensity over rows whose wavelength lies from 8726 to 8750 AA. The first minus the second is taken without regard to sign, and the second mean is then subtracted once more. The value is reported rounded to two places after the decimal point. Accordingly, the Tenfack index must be -5.46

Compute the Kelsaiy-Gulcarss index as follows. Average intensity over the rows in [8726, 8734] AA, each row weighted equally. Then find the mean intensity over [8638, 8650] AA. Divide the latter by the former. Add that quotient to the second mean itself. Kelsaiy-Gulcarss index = 6.51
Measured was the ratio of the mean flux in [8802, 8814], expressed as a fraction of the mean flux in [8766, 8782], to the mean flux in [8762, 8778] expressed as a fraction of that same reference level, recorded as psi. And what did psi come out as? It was 0.996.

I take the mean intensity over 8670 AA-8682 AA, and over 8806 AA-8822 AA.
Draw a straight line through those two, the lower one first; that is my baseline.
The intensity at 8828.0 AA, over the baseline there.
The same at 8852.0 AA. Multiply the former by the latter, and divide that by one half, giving 2.04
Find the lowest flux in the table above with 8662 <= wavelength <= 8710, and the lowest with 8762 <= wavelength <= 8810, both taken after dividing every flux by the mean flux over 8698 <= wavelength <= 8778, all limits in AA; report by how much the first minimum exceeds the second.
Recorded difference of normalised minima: -0.011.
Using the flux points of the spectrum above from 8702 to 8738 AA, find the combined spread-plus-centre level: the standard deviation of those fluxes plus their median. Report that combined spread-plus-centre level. 5.53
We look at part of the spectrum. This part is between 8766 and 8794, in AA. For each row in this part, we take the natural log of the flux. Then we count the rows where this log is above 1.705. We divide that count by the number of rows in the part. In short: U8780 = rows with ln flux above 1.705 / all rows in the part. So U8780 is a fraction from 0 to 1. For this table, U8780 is 1.0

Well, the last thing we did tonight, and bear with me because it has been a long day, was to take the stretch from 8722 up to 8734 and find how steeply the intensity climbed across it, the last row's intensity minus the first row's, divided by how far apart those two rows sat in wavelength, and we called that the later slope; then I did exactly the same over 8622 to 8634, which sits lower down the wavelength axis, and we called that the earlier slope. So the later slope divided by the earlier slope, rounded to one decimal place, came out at 1.4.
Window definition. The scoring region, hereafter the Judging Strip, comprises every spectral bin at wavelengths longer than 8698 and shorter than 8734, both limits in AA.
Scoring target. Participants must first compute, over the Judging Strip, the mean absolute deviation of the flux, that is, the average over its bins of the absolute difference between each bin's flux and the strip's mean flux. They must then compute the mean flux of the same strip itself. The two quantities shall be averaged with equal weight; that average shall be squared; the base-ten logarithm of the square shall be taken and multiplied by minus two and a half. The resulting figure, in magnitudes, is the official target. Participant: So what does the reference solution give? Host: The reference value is -2.20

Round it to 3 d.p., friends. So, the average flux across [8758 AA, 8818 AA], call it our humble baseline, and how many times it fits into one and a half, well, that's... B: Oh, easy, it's 0.271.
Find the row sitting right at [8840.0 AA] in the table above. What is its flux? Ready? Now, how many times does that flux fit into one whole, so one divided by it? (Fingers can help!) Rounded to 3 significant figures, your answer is 0.179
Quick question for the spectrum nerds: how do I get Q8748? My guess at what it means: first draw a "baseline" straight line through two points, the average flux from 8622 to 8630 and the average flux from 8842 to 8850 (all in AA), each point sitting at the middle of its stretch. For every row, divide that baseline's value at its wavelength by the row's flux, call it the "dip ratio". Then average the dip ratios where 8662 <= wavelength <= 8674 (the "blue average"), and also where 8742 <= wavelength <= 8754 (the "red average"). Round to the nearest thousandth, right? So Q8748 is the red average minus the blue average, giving -0.003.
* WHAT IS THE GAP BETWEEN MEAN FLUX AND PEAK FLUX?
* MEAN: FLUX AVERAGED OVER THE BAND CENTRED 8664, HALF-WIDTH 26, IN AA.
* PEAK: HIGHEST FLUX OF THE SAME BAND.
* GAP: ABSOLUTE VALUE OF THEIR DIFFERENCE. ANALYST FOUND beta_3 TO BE 0.035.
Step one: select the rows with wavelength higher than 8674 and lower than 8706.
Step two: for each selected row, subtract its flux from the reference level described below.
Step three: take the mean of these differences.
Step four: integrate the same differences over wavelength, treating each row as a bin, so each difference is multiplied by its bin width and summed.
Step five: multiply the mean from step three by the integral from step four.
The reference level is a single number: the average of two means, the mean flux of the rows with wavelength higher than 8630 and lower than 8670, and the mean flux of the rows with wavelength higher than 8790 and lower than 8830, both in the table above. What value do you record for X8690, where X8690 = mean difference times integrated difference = 0.10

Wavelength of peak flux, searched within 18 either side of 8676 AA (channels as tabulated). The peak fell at 8660.0 AA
